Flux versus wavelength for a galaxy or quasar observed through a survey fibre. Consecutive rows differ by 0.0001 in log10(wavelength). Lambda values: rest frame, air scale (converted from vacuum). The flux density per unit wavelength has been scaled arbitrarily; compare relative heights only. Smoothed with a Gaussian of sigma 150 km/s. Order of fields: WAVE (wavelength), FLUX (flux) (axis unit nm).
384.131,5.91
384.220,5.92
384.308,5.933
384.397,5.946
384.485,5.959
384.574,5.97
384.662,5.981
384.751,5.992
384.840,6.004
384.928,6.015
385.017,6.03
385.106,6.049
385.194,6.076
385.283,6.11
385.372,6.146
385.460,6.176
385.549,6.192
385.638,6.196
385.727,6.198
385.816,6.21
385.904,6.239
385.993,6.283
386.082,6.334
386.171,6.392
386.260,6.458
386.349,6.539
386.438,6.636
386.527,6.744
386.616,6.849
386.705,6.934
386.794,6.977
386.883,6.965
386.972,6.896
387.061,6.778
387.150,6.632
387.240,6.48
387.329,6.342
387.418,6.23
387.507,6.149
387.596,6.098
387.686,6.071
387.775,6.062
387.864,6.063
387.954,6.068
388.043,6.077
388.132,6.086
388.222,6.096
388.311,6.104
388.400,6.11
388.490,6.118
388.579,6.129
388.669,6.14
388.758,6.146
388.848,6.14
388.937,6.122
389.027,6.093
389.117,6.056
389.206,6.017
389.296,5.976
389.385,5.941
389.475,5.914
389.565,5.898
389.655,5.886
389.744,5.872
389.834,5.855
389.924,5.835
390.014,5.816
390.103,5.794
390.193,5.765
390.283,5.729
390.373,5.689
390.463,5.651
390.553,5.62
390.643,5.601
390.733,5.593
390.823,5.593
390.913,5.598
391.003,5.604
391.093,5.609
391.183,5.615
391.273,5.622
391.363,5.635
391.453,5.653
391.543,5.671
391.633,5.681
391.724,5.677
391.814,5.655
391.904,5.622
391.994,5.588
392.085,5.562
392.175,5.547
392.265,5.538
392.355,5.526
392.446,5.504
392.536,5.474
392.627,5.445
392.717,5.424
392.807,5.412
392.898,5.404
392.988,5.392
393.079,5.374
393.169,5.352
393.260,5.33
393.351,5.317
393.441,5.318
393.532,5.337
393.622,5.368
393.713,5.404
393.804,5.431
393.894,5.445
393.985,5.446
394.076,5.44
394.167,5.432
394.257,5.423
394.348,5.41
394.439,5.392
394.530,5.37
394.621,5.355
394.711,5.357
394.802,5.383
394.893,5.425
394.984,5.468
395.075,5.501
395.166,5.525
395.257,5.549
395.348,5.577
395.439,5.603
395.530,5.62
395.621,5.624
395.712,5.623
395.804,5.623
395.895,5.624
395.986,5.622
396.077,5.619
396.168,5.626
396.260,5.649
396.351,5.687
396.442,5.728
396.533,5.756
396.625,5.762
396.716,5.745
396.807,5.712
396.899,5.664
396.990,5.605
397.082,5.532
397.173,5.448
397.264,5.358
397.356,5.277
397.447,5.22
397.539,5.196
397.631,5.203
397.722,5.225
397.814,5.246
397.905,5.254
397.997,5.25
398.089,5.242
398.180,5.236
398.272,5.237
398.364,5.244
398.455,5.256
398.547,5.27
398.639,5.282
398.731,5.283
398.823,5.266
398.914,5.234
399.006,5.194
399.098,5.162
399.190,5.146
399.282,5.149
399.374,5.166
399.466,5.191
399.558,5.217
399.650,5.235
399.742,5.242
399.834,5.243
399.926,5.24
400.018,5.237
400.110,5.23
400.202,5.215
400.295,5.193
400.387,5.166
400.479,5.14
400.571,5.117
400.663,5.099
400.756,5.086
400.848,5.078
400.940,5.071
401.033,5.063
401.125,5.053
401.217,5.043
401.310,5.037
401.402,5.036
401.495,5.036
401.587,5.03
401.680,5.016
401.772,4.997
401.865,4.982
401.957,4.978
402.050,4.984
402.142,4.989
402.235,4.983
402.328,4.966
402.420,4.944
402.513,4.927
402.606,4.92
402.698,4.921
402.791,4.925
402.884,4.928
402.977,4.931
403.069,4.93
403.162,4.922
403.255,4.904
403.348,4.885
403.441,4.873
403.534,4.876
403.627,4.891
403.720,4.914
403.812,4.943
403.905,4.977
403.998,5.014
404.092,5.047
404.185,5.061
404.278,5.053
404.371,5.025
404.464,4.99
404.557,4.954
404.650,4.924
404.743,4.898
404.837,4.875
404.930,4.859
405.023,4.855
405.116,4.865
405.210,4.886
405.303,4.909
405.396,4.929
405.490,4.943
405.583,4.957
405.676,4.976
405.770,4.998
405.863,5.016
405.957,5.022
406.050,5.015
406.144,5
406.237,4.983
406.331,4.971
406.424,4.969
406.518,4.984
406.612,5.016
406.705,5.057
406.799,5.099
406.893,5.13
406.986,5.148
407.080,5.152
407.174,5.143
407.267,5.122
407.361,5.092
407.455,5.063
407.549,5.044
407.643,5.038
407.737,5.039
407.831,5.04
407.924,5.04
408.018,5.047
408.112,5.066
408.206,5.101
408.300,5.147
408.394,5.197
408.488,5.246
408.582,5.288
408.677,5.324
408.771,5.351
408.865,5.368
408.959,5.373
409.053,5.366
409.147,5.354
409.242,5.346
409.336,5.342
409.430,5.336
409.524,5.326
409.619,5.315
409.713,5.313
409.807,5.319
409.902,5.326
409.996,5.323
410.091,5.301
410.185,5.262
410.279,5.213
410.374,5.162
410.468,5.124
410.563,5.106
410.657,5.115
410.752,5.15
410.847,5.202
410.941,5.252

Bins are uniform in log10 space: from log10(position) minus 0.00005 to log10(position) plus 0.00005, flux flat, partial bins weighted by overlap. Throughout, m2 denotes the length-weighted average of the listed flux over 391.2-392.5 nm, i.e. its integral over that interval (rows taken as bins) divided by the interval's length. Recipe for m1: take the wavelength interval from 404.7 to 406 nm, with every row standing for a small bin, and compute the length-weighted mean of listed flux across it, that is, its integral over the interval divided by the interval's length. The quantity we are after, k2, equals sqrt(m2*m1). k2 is 5.25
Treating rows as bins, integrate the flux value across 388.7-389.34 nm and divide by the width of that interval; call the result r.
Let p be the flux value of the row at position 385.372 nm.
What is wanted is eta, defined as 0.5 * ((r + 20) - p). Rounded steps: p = 6.146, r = 6.08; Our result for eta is 10.0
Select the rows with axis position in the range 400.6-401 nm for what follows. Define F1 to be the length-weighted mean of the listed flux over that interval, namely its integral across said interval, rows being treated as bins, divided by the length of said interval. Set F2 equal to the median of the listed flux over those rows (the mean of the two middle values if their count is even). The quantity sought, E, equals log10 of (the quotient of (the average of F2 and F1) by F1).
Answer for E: 0.0002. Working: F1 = 5.08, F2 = 5.08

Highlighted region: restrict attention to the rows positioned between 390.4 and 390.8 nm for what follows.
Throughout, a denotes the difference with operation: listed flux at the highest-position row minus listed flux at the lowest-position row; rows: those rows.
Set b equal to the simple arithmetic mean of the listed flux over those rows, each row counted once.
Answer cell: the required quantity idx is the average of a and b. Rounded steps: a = -0.06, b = 5.62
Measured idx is 2.78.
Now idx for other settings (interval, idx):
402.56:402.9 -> 2.47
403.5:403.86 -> 2.49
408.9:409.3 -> 2.67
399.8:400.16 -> 2.61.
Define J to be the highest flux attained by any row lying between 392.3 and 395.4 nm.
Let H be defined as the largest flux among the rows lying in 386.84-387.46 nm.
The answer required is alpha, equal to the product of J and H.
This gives 39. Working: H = 6.965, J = 5.577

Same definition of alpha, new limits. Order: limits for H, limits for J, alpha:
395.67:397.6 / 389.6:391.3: 34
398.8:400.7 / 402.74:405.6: 27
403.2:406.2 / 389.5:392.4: 30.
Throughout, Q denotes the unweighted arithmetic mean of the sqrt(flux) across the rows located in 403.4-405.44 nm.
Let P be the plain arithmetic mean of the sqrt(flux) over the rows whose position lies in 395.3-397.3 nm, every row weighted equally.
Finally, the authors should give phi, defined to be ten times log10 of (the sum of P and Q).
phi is 6.62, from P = 2.37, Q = 2.22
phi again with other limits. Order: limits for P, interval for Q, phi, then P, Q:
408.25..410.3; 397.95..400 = 6.62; 2.30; 2.29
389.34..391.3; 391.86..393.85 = 6.75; 2.39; 2.33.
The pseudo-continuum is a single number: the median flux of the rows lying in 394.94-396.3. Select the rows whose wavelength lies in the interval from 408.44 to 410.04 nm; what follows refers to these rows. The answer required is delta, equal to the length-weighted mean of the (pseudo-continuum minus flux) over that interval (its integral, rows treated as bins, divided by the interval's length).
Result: 0.3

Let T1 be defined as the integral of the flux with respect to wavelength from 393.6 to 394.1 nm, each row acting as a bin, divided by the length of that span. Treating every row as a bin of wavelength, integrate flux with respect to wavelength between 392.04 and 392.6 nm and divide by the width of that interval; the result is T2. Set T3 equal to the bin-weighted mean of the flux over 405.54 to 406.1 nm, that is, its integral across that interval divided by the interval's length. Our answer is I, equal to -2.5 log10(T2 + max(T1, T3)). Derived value -2.60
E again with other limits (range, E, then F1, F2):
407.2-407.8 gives -0.0006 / 5.07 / 5.05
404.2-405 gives -0.0006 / 4.95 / 4.94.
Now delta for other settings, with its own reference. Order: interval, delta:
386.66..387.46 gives -1.1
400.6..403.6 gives 0.6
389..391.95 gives -0.1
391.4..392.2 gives 0.0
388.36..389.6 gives -0.4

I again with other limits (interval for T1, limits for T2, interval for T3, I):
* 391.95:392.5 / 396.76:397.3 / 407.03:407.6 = -2.61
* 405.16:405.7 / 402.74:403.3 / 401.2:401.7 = -2.49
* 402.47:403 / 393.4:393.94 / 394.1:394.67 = -2.58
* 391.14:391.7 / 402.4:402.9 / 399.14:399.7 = -2.56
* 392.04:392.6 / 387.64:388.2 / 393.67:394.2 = -2.66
